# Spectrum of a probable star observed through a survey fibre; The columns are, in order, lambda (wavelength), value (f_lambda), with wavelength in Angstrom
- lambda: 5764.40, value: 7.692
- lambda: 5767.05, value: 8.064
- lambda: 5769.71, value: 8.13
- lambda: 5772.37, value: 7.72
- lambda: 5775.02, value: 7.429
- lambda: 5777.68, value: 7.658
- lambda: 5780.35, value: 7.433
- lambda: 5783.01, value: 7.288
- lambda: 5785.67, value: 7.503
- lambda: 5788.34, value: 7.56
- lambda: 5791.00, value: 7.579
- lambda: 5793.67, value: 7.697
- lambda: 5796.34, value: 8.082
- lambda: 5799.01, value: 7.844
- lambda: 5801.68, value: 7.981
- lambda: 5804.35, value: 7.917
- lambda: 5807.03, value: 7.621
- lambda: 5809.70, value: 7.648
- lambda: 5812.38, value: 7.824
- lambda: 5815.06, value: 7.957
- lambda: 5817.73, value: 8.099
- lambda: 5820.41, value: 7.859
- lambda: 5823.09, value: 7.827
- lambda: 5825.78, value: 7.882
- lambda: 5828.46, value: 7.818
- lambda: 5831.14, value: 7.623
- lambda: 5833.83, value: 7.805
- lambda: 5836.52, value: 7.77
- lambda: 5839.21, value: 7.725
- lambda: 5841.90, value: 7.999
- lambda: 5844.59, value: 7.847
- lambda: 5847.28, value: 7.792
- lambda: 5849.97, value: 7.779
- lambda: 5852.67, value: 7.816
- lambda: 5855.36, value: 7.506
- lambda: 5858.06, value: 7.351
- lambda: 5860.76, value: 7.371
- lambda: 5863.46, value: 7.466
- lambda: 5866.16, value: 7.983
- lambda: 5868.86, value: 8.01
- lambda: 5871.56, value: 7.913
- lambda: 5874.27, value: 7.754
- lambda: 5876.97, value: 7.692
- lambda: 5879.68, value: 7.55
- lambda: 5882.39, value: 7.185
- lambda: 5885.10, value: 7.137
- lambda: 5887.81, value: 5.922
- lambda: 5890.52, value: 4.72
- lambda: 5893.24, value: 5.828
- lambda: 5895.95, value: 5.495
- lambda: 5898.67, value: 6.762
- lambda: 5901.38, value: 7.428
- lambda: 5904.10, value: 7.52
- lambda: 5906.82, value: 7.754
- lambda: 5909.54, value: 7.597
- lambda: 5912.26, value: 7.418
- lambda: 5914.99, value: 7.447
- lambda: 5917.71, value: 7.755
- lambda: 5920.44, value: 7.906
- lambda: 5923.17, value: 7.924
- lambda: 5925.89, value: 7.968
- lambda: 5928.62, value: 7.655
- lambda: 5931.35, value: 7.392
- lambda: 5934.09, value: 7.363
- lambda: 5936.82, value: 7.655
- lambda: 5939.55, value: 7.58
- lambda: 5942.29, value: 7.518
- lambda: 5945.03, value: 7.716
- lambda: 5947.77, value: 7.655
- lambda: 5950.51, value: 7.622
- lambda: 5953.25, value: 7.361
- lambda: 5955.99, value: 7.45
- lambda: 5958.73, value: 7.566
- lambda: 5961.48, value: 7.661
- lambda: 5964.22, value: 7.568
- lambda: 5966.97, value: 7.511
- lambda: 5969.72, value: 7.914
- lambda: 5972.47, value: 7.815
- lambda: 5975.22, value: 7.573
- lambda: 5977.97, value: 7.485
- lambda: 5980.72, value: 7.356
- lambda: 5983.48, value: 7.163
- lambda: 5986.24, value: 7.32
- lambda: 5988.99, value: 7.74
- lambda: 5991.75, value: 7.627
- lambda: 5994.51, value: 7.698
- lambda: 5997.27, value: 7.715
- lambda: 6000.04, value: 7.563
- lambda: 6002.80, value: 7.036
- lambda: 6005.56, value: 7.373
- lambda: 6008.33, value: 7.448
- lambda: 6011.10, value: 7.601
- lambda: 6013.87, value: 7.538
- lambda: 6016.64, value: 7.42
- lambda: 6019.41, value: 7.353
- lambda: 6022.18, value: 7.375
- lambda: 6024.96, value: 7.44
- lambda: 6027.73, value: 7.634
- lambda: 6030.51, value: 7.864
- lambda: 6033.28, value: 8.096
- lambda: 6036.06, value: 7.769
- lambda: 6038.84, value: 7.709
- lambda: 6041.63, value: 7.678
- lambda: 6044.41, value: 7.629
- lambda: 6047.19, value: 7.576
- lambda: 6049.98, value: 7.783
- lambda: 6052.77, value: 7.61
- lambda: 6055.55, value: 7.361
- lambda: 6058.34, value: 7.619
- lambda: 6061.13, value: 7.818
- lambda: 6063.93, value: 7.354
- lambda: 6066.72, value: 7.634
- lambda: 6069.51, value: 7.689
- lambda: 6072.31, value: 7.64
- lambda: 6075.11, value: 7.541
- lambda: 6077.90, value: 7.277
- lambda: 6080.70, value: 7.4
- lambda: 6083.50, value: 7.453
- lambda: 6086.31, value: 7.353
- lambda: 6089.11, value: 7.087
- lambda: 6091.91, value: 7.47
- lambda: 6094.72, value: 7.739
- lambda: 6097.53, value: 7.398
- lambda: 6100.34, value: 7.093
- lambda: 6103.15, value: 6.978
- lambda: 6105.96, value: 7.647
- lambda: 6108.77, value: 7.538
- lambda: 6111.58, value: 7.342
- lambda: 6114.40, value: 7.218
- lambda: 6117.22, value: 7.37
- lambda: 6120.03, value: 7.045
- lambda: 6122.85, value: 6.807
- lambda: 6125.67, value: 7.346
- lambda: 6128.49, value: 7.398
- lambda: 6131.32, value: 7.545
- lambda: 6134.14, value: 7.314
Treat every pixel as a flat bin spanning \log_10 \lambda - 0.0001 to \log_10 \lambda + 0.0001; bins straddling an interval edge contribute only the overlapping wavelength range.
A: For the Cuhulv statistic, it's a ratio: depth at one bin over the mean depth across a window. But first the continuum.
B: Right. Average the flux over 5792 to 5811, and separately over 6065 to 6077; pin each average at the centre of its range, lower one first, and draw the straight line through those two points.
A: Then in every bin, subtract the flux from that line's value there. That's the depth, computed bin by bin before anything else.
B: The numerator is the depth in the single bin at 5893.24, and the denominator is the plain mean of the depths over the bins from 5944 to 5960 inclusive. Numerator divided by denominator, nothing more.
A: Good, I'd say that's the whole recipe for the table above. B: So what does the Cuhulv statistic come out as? 13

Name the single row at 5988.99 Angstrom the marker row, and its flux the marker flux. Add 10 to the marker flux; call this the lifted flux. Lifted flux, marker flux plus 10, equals 17.7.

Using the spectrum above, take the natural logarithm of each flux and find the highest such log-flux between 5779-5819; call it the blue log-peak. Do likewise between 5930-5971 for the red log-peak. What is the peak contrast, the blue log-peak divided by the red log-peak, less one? 0.011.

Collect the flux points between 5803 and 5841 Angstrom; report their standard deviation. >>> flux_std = 0.13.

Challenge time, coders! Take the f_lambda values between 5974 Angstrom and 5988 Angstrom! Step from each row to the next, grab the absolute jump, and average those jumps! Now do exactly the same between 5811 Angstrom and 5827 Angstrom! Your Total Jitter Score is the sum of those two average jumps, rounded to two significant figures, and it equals 0.26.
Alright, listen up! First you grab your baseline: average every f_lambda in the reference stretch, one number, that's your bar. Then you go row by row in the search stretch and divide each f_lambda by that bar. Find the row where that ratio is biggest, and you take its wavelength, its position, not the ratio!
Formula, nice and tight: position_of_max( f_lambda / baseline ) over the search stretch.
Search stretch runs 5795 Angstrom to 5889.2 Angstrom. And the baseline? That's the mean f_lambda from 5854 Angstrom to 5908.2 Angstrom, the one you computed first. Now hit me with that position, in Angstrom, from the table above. 5817.73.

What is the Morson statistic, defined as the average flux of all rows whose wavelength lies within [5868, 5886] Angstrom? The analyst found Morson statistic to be 7.6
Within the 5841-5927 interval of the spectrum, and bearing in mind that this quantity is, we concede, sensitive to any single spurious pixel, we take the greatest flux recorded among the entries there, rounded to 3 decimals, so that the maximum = 8.010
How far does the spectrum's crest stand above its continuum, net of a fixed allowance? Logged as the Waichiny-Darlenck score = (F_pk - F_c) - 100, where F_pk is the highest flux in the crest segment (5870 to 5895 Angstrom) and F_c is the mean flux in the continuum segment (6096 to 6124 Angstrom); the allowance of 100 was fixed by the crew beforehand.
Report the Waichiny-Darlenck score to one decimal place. -99.3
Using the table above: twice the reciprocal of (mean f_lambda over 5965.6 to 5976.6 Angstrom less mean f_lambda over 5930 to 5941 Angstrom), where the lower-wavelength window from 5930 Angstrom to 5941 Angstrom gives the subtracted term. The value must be 10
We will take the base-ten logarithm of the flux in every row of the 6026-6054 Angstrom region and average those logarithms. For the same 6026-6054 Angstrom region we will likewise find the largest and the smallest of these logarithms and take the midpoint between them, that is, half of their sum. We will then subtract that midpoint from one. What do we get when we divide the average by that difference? 8.4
